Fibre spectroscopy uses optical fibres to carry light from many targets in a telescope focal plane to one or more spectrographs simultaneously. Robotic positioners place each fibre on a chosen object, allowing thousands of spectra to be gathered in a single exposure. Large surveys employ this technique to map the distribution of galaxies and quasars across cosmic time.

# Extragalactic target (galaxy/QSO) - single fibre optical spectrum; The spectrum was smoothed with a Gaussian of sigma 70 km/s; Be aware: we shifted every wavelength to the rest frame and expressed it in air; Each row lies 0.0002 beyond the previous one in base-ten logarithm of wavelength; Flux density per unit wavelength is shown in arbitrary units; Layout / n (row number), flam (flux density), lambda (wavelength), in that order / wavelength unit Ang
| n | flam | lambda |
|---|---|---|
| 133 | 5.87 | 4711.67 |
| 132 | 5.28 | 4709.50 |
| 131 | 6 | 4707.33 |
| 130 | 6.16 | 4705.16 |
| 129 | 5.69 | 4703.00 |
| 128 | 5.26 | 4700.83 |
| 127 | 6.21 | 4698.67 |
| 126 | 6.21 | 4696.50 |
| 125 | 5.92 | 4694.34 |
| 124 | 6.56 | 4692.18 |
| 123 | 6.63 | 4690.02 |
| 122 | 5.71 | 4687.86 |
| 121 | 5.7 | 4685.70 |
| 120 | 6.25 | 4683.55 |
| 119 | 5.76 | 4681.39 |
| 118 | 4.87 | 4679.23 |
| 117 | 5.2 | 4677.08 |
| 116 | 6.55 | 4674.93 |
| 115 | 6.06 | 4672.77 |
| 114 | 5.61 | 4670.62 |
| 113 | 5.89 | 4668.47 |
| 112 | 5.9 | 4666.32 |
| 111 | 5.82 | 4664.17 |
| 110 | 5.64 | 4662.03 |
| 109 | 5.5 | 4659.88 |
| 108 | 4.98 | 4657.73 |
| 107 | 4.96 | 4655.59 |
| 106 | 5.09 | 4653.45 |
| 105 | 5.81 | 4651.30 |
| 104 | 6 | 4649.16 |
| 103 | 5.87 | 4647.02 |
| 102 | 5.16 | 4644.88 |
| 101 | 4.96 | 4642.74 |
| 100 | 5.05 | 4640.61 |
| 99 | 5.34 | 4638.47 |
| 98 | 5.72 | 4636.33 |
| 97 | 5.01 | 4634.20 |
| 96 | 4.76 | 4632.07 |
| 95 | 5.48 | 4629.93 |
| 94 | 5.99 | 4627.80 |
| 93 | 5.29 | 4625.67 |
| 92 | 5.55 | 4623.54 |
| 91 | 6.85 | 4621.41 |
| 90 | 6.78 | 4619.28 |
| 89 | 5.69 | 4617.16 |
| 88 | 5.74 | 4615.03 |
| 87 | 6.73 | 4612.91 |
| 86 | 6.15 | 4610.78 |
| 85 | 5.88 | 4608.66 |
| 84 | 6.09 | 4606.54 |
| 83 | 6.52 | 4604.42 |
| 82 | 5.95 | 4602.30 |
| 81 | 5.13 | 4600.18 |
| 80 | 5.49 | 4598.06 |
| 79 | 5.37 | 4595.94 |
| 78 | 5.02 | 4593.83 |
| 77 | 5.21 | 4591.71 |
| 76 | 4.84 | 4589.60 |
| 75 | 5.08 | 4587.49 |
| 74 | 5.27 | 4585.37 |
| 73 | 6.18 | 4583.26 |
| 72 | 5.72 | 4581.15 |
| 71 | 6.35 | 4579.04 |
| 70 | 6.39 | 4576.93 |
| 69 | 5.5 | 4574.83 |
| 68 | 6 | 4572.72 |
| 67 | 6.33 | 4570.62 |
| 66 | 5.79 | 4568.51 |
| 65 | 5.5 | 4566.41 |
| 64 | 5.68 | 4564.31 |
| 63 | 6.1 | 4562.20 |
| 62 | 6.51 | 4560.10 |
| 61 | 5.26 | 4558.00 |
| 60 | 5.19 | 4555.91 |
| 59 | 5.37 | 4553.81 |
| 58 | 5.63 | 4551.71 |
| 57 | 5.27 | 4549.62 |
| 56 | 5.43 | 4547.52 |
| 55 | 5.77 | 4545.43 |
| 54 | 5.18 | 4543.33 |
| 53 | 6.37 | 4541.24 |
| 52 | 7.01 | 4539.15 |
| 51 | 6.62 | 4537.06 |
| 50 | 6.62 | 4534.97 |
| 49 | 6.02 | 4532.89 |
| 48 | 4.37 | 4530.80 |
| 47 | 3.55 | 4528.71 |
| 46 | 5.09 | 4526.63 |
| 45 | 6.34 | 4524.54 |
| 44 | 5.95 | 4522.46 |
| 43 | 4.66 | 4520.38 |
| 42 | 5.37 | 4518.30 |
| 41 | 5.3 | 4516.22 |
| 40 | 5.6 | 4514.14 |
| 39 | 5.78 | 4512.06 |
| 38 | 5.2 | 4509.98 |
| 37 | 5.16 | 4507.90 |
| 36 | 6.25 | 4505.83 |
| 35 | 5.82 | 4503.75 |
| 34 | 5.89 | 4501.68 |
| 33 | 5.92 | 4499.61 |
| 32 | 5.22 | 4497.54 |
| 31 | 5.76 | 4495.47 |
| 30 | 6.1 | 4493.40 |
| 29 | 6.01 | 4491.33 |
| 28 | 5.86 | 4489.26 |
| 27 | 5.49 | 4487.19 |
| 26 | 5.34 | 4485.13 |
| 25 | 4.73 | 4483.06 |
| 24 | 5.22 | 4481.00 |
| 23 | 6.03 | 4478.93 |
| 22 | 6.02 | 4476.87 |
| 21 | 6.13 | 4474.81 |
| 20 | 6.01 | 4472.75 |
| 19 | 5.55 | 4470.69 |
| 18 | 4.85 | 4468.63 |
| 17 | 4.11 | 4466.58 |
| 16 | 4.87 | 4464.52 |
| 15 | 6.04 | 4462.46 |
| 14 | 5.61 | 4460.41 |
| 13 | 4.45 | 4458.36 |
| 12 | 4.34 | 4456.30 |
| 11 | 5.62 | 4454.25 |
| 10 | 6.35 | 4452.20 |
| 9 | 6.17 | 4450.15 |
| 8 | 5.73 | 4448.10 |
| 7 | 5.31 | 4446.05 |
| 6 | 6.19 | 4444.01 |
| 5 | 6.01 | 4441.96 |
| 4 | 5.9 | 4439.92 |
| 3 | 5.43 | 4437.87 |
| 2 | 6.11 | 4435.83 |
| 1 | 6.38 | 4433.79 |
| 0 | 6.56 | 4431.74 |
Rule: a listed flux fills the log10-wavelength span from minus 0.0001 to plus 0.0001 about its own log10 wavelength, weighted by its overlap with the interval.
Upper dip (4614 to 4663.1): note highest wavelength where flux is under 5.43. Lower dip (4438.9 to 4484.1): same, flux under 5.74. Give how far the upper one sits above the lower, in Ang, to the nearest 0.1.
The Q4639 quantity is 174.7 Ang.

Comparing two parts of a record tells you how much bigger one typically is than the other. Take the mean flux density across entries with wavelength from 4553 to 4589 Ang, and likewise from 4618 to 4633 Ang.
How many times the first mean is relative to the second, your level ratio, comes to 0.99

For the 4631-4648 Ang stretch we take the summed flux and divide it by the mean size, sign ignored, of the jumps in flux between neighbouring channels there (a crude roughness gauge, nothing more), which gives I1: 111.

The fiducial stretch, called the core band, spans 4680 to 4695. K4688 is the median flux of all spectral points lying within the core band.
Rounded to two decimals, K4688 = 5.92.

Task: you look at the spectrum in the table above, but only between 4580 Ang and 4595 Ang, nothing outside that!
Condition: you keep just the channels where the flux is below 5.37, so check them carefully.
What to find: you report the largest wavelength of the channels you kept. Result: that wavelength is 4593.83 Ang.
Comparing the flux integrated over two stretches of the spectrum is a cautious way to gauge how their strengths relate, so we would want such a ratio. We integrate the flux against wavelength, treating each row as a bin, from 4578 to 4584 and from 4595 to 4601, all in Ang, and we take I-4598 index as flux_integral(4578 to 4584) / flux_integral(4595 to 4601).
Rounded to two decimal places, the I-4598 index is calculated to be 1.14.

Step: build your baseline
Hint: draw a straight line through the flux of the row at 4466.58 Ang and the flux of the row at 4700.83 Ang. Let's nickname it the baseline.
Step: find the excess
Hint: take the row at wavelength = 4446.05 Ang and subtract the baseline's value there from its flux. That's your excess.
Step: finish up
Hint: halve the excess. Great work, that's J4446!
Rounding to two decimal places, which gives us 0.65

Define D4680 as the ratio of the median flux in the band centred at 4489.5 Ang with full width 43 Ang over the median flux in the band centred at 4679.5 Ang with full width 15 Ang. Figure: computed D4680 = 1.01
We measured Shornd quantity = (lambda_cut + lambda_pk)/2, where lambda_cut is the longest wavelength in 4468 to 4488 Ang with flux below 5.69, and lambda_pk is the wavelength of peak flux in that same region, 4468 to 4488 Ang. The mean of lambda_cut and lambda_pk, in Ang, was 4481.0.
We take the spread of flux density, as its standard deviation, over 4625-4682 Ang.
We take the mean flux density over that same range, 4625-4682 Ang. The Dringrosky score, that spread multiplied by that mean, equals 2.5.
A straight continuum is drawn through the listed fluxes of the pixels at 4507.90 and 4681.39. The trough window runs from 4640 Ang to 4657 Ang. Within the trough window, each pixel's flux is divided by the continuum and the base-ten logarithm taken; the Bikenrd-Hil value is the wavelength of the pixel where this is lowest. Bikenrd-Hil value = 4655.59 Ang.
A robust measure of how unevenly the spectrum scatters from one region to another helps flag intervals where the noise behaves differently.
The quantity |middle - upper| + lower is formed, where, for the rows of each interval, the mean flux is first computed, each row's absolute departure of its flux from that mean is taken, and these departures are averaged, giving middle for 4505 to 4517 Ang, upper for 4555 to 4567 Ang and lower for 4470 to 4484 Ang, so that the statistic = 0.50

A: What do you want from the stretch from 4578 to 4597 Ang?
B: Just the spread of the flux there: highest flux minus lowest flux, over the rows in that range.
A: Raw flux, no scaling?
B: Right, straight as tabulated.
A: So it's 1.5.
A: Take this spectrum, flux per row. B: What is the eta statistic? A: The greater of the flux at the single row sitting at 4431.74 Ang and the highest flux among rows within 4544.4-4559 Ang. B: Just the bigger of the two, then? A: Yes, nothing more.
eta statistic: 6.56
